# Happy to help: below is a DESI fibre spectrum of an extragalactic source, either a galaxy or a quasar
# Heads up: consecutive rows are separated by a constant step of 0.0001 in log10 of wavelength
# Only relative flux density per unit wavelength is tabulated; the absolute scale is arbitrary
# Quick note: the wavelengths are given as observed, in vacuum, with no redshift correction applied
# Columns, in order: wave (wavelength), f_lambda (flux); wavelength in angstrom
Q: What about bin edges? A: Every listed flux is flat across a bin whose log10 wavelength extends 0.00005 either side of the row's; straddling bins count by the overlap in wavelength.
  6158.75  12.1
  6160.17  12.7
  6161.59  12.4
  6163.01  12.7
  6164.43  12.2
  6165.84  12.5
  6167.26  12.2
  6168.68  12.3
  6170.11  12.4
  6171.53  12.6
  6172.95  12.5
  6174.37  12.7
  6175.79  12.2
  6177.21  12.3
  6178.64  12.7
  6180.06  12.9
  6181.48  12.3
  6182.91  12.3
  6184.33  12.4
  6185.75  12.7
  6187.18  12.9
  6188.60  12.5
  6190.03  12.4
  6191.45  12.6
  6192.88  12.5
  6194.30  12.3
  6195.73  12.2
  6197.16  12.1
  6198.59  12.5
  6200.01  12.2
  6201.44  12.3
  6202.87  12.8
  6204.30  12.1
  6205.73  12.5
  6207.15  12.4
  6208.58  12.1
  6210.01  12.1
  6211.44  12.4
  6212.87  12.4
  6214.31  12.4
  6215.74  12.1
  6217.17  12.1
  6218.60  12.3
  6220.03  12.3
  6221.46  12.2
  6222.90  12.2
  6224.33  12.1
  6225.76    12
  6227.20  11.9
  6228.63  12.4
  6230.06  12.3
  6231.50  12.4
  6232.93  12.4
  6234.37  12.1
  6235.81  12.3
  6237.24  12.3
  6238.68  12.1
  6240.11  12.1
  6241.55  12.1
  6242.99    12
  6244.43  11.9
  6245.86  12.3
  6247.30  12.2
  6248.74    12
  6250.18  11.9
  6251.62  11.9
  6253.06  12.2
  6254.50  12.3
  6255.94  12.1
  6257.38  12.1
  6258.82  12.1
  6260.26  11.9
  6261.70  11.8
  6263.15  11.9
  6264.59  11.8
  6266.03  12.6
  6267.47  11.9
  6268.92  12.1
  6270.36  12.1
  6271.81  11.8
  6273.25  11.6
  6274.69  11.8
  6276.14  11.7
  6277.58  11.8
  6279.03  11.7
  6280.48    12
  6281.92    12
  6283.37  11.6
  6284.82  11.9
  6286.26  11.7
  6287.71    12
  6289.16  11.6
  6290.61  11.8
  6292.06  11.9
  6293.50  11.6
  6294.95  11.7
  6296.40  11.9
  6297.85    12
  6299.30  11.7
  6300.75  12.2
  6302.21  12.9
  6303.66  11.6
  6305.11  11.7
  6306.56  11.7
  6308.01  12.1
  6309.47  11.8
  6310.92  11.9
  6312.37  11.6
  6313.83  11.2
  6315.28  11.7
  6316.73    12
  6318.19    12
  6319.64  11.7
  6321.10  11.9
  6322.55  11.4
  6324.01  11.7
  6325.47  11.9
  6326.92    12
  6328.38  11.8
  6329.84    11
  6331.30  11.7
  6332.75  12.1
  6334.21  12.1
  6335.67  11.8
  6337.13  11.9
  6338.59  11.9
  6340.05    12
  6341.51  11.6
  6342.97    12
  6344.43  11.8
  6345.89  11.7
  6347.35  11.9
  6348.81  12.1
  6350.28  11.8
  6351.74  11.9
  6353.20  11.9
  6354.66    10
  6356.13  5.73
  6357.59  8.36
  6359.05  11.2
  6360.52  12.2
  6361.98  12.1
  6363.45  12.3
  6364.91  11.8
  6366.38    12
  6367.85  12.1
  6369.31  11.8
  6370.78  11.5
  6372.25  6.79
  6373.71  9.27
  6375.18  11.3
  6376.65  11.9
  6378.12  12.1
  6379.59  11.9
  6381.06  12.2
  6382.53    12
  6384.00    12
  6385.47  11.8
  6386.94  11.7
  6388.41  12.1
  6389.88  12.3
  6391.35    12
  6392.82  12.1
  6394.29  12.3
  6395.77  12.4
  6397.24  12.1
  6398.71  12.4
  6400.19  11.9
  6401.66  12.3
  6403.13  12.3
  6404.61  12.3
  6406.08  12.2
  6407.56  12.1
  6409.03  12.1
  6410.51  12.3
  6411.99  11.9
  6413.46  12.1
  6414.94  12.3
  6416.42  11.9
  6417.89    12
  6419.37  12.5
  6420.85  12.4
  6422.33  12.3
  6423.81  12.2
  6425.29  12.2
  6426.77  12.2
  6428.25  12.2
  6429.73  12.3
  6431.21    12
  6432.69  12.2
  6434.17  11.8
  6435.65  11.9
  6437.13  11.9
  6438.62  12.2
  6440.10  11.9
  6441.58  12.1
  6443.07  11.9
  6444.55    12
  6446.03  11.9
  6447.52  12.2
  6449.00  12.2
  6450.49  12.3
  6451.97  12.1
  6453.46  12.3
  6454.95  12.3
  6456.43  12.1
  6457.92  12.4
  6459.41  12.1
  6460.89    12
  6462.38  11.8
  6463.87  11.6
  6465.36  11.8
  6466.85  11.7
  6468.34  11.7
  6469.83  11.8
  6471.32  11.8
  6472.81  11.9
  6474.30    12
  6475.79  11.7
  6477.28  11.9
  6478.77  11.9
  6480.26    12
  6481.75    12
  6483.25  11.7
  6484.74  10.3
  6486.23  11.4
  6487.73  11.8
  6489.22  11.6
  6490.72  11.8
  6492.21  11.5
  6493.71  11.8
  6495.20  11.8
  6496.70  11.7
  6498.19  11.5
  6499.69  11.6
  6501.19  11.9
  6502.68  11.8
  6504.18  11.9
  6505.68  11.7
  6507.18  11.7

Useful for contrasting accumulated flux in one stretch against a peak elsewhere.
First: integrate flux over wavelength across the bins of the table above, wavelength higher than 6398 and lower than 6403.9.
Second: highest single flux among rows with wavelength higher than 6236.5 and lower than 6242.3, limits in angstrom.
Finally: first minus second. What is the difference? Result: 59.8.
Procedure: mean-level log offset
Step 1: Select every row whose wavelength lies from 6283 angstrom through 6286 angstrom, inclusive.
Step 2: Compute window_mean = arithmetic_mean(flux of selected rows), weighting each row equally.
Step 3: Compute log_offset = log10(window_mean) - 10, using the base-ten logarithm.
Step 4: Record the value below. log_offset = -8.93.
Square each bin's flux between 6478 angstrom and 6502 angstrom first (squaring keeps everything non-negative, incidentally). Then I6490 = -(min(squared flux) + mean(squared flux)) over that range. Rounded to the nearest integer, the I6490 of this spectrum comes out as -242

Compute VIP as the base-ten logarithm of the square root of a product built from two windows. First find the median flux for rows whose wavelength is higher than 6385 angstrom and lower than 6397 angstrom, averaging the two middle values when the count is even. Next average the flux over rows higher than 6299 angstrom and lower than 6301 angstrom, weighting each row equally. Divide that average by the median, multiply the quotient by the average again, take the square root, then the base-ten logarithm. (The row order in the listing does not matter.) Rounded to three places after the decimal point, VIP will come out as 0.536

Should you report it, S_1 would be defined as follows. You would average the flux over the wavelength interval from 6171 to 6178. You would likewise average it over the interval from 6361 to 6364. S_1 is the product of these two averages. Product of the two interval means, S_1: 152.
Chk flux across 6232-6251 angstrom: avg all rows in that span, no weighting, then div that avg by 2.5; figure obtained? 4.85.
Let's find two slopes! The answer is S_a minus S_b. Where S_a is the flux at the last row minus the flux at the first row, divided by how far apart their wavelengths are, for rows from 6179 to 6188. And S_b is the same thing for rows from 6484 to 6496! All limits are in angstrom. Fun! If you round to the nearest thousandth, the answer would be -0.143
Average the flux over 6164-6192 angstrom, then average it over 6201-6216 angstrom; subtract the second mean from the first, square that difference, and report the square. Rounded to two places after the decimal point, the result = 0.02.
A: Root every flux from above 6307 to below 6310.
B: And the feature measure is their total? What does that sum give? 6.91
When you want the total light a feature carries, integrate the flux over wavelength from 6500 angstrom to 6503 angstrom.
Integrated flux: 35.5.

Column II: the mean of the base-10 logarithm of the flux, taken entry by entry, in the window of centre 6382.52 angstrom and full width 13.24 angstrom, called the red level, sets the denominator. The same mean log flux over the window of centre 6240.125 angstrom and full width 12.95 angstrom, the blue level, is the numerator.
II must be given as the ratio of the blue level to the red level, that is 1.006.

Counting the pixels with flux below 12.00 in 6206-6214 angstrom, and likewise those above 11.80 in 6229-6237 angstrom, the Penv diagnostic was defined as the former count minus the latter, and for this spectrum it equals -5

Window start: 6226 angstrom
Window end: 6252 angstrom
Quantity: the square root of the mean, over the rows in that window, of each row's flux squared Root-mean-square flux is 12.1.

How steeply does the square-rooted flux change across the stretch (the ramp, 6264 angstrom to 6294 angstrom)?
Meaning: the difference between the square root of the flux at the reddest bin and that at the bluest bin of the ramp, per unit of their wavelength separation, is -0.0010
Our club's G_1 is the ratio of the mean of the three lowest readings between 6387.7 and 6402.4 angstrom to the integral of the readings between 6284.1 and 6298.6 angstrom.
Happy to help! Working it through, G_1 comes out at 0.070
